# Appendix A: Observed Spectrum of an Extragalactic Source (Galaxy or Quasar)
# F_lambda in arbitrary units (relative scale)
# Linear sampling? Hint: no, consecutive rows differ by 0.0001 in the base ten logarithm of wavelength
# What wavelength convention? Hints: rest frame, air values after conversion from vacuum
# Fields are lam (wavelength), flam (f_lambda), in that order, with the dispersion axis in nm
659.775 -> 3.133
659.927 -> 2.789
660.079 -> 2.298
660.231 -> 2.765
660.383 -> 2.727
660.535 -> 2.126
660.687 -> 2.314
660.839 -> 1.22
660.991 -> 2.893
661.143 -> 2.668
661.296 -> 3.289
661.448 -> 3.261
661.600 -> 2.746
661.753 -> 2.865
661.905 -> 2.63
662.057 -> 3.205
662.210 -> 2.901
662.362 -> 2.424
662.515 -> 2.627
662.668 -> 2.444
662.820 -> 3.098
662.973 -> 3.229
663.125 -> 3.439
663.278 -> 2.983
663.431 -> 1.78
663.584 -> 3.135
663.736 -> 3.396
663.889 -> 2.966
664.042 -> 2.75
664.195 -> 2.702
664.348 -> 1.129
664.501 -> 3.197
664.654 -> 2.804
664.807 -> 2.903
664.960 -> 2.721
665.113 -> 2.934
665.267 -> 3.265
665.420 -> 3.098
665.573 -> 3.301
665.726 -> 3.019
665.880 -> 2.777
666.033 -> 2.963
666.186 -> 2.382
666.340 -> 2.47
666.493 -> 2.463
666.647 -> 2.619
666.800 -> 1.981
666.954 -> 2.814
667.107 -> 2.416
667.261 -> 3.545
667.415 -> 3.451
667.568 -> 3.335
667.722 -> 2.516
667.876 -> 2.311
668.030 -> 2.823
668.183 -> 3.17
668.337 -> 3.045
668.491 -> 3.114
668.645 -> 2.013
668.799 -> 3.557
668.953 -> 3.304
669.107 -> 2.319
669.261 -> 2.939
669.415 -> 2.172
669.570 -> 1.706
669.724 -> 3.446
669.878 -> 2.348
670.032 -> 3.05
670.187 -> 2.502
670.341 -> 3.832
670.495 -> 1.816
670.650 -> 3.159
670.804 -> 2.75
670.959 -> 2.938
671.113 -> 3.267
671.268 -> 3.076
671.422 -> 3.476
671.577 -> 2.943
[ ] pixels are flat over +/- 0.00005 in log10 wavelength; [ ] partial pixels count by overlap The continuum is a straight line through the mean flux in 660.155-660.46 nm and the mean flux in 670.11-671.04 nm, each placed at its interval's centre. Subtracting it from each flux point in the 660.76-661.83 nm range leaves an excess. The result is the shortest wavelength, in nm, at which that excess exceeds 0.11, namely 660.991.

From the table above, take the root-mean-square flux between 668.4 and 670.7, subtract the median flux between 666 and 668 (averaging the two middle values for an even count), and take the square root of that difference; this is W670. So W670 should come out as 0.56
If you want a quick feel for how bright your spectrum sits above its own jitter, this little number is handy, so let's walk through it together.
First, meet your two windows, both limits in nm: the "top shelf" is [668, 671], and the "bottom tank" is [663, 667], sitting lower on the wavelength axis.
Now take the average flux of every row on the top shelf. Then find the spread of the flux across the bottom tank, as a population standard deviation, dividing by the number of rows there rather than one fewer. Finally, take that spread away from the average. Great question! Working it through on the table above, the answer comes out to 2.29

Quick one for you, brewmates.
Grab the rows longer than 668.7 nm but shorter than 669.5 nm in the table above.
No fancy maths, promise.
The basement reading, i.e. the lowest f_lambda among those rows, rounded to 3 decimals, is 2.172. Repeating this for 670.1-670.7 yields 1.816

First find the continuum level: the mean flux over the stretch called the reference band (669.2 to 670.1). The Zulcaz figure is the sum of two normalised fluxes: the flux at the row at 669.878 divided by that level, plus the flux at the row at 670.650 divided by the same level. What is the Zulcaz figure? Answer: 2.1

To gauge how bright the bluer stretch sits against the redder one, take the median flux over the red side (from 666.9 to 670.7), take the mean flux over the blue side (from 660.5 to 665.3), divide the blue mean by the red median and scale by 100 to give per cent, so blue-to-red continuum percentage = 94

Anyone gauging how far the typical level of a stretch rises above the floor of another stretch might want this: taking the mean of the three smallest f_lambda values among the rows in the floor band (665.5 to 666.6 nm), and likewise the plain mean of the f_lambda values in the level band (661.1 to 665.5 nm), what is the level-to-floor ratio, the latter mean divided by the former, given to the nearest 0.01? 1.17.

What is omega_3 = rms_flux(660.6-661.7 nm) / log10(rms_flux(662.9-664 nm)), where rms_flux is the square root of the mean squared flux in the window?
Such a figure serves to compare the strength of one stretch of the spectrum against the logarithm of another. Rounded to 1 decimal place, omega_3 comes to 5.6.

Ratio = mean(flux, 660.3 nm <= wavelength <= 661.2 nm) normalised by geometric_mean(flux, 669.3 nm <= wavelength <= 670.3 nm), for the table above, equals 0.94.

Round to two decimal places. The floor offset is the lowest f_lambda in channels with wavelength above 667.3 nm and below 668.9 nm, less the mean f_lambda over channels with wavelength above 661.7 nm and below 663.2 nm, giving -0.87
